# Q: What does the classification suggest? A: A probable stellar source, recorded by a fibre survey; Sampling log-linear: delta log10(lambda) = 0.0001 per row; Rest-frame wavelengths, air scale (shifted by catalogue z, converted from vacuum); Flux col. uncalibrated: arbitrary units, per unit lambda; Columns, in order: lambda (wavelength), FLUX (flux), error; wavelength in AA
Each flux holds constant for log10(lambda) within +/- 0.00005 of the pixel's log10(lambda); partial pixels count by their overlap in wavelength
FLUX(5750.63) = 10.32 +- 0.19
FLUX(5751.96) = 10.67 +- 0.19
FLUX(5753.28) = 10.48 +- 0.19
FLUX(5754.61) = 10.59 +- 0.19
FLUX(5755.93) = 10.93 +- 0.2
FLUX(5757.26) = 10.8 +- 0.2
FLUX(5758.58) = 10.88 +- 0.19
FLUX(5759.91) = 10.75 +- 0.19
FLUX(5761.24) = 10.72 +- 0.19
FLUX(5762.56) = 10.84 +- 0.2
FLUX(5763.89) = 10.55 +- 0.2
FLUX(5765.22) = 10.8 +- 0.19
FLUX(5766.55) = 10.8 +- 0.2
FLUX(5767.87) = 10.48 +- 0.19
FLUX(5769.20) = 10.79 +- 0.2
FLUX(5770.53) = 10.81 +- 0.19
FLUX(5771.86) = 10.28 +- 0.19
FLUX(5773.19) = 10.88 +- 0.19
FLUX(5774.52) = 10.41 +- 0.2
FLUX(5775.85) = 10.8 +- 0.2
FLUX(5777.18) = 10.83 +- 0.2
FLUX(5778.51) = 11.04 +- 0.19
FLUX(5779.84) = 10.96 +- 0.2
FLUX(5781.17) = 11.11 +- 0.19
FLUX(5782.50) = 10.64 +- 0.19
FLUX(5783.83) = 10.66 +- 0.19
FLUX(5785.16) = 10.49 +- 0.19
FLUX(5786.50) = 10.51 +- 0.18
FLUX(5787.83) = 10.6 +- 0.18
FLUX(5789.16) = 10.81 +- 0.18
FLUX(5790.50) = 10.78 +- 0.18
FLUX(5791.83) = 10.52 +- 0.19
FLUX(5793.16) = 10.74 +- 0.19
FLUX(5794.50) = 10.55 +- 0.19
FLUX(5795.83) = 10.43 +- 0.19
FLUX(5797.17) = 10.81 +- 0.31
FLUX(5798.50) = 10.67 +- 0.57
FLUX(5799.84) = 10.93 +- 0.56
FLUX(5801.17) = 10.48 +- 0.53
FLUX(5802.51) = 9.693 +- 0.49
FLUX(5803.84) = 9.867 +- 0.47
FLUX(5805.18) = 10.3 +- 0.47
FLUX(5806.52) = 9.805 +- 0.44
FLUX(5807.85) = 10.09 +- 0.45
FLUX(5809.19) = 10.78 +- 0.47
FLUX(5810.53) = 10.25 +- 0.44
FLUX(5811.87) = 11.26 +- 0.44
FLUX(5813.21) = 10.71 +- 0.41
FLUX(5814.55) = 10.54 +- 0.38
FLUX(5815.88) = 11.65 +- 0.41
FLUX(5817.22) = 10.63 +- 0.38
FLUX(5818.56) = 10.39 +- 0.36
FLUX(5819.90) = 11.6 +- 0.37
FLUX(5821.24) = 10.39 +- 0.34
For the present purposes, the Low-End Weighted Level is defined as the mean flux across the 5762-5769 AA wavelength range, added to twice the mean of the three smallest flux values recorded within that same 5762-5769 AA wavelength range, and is 31.9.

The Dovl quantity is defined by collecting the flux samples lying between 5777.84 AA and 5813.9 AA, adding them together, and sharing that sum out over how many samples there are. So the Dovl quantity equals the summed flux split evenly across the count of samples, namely 10.6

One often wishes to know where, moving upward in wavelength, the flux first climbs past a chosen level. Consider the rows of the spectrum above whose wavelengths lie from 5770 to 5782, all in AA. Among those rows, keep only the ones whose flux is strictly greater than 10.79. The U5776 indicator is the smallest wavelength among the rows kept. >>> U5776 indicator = 5770.53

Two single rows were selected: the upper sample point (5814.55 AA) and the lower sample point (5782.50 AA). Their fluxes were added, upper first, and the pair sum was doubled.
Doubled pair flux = 42.36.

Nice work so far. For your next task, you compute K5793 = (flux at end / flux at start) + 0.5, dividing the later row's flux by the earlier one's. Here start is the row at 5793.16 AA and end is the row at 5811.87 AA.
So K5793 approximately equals 1.55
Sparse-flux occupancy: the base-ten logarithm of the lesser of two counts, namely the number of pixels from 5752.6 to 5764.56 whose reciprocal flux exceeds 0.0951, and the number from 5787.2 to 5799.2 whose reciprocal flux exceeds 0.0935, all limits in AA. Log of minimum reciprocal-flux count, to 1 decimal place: 0.0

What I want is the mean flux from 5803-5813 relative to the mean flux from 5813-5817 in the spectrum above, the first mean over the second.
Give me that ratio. 0.942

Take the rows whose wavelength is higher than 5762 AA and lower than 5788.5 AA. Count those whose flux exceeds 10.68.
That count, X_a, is 11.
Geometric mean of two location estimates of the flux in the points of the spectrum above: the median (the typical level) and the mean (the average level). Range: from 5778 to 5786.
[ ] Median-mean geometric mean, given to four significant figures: 10.81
